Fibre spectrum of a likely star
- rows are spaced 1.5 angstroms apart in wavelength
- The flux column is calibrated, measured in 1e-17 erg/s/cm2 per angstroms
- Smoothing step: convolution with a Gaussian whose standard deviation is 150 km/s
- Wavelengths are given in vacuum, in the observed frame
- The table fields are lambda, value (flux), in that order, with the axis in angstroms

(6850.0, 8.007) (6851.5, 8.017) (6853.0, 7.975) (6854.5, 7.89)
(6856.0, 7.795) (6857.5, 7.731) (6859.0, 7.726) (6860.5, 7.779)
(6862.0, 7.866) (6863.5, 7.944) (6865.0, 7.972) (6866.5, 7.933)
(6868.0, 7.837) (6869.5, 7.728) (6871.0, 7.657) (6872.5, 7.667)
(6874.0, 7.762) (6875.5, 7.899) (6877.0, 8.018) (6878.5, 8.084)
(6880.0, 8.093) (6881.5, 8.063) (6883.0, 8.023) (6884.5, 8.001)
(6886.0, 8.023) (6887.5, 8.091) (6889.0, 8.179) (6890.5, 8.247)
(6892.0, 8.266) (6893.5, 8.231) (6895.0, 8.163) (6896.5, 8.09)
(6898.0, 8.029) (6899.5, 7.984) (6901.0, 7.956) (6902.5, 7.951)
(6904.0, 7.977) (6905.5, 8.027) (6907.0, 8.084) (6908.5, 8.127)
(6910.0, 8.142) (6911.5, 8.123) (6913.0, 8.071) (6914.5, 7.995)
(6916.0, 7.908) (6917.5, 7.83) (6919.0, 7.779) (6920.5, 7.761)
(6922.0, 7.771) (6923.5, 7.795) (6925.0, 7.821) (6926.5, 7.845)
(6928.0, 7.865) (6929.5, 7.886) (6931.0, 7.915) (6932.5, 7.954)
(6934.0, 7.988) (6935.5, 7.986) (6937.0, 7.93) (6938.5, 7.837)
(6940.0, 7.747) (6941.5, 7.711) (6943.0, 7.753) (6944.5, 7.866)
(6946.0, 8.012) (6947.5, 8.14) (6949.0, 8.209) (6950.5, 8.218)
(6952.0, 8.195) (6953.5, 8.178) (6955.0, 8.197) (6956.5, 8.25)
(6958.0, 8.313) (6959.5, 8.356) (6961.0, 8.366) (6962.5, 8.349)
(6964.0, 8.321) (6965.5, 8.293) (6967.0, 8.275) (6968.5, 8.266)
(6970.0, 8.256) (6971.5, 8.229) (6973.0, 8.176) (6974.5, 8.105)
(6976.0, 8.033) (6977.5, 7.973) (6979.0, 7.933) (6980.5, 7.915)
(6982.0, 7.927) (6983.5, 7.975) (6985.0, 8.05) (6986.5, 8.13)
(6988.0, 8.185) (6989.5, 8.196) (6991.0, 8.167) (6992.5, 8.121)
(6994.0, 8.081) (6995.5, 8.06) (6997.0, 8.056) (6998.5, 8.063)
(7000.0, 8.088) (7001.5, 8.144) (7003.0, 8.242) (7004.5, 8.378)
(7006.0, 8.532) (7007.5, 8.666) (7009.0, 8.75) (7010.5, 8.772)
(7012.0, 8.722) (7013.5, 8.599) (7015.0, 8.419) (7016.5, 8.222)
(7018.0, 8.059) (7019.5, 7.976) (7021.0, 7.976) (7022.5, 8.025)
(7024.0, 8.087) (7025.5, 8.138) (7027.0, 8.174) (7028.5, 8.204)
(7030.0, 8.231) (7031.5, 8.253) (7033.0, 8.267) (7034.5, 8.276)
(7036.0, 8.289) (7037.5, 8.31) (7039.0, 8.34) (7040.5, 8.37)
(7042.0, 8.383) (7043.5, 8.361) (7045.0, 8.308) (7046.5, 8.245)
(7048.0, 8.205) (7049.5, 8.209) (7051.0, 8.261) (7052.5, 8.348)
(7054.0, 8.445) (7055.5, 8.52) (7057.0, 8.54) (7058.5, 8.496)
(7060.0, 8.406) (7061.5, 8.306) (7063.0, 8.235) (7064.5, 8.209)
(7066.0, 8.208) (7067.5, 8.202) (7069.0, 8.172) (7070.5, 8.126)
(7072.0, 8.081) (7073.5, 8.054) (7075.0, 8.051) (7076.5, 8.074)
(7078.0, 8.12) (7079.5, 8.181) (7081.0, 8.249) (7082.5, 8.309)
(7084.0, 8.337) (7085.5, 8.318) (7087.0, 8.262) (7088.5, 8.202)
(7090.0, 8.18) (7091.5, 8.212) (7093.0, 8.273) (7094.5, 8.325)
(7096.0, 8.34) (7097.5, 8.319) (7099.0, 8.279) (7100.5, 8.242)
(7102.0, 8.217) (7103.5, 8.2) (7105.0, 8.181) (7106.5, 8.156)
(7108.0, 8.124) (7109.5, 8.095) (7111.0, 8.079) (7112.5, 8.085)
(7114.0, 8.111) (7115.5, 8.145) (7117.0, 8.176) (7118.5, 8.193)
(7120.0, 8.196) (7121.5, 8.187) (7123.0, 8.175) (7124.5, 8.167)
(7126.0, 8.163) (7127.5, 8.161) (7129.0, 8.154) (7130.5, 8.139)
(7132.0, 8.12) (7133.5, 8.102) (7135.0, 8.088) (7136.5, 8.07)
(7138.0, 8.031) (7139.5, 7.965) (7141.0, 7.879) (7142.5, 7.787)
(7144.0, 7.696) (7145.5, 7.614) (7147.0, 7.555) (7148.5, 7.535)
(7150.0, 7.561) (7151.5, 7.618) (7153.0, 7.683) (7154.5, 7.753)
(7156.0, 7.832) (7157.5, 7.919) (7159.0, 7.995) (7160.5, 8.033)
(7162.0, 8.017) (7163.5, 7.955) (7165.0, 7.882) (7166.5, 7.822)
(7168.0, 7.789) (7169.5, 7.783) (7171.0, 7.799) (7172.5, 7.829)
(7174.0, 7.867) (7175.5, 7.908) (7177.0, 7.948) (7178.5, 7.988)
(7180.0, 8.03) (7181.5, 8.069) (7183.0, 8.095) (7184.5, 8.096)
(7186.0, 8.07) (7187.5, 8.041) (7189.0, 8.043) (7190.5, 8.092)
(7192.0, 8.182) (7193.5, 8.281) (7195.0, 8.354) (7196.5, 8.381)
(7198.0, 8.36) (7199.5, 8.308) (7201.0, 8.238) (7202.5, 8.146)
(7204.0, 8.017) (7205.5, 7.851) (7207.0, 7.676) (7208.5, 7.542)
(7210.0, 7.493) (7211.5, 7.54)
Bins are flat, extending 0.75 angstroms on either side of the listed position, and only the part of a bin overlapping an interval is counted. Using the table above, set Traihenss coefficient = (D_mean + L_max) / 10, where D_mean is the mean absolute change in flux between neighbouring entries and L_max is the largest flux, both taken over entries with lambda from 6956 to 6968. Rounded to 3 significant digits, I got 0.840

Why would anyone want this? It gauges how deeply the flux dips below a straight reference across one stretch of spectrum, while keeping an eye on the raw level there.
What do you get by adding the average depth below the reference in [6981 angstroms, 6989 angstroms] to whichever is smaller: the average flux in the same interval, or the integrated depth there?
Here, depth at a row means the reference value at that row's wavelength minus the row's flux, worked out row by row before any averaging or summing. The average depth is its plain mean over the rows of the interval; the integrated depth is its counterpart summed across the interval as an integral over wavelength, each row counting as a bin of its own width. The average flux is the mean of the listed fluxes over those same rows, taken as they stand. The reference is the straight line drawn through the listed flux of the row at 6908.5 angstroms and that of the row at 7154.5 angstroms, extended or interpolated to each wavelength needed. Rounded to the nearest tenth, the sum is -0.4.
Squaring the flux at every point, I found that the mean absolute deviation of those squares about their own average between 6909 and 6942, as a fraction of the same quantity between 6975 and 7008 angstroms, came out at 0.71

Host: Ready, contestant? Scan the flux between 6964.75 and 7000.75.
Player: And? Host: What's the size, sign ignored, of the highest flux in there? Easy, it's 8.29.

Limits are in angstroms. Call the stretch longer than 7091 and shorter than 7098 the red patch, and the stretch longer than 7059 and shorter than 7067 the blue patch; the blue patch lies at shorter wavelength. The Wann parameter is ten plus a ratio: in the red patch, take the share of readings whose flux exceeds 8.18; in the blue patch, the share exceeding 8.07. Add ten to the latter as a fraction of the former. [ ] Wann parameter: 11.0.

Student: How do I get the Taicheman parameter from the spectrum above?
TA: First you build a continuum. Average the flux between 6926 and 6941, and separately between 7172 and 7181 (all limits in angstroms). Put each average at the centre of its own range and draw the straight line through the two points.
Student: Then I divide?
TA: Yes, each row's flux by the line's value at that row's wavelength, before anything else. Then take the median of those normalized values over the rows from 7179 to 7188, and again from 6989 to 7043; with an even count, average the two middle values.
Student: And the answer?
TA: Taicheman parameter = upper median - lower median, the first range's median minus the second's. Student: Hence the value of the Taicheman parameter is -0.023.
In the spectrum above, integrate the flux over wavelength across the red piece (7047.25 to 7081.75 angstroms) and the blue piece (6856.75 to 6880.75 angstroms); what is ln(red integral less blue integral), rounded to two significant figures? 4.6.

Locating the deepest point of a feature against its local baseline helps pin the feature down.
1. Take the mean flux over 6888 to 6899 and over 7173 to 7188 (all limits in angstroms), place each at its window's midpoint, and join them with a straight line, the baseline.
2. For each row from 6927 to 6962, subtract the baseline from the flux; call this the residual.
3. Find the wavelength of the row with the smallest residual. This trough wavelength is 6941.5 angstroms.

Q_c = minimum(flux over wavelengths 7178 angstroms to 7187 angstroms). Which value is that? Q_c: 7.988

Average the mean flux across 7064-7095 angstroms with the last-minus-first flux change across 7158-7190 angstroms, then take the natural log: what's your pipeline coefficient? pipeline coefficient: 1.42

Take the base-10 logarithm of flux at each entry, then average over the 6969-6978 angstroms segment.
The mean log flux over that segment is 0.910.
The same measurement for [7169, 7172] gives 0.892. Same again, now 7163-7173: 0.894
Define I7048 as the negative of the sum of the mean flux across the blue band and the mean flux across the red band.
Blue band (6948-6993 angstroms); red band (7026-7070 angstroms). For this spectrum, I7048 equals -16.5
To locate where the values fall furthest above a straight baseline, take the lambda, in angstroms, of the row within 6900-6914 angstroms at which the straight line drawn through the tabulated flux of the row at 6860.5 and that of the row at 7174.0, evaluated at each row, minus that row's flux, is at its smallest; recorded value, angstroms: 6910.0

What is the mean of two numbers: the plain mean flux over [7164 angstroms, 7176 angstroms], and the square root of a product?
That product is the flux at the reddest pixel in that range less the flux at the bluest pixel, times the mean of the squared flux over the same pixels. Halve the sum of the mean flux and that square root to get 4.5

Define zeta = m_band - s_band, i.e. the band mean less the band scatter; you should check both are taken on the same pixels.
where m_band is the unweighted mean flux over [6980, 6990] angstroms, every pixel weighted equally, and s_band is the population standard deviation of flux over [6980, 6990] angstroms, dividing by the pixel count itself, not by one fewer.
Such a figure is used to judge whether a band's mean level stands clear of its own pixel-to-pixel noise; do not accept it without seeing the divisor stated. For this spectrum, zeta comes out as 7.94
